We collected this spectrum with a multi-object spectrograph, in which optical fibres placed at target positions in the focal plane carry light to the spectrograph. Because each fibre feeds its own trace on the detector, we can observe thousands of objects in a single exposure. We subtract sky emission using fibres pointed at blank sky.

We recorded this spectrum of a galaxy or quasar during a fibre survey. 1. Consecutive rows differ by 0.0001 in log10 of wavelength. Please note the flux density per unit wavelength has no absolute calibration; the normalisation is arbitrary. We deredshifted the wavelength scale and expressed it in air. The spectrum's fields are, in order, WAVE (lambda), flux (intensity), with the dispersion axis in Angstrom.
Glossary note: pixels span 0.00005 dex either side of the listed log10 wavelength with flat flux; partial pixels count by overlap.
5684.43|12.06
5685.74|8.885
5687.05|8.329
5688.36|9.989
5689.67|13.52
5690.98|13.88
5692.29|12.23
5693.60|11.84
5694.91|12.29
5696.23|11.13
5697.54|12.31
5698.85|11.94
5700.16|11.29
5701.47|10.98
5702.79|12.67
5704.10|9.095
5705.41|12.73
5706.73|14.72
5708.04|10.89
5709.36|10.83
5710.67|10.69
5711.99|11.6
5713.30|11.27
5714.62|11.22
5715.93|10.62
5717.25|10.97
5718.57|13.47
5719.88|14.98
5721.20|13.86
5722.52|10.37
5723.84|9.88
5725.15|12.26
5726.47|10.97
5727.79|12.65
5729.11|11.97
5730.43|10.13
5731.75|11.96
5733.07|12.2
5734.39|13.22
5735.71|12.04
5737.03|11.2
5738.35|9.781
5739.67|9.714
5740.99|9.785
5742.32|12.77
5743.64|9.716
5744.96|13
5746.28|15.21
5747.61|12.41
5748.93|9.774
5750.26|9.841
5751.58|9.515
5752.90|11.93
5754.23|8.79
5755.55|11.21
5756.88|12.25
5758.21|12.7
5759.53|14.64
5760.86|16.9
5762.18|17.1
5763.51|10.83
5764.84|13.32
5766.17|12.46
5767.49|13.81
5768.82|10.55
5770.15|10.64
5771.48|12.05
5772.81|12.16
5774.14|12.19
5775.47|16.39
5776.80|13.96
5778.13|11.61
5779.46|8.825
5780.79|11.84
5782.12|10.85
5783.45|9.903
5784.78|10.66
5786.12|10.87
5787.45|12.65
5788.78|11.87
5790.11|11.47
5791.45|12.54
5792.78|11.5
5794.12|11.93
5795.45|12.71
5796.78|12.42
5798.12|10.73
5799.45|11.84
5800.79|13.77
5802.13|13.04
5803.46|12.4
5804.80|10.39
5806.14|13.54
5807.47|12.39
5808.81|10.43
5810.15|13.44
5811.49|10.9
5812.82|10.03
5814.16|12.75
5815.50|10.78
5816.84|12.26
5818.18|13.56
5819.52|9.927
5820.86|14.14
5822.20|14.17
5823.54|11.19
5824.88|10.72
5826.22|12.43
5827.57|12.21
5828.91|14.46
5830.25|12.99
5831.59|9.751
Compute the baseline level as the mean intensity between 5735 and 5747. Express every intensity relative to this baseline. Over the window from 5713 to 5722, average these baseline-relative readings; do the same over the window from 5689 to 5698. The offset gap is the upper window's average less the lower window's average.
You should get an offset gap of -0.1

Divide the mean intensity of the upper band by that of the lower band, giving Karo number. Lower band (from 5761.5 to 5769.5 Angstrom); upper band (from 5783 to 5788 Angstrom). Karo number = 0.85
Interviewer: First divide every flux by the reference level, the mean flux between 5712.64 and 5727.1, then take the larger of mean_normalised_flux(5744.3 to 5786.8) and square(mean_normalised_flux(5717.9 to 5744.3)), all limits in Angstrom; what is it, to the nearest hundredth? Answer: 1.03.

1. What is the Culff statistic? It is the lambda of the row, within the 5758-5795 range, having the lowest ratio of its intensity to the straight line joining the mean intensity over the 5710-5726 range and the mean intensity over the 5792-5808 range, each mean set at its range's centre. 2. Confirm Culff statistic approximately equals 5779.46 Angstrom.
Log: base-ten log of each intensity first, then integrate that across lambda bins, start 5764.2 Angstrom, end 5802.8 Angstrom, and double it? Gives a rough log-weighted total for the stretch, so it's 83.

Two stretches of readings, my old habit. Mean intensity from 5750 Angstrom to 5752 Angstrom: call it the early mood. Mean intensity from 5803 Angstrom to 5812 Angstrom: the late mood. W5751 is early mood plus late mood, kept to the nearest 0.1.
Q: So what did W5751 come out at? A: 21.6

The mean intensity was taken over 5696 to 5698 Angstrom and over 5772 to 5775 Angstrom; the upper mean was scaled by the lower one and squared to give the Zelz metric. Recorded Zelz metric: 1.1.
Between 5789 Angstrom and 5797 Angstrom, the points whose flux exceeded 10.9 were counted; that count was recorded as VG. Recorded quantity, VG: 6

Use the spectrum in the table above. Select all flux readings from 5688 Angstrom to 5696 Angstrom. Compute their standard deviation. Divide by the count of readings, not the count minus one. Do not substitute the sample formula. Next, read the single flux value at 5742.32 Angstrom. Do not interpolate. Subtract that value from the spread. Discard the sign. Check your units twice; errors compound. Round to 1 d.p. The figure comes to 11.5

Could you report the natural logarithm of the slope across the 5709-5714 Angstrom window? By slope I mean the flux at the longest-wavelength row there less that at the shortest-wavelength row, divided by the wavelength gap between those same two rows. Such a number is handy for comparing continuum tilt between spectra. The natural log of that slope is -2.2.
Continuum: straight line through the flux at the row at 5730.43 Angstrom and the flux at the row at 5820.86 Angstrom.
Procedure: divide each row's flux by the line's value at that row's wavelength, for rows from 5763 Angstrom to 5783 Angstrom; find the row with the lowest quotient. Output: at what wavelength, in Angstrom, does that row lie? 5779.46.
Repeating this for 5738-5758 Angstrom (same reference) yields 5754.23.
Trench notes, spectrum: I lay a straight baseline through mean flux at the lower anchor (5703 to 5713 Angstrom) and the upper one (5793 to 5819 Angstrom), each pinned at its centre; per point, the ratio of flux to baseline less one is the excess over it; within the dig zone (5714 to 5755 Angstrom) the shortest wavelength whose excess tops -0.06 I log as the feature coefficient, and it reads 5714.62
